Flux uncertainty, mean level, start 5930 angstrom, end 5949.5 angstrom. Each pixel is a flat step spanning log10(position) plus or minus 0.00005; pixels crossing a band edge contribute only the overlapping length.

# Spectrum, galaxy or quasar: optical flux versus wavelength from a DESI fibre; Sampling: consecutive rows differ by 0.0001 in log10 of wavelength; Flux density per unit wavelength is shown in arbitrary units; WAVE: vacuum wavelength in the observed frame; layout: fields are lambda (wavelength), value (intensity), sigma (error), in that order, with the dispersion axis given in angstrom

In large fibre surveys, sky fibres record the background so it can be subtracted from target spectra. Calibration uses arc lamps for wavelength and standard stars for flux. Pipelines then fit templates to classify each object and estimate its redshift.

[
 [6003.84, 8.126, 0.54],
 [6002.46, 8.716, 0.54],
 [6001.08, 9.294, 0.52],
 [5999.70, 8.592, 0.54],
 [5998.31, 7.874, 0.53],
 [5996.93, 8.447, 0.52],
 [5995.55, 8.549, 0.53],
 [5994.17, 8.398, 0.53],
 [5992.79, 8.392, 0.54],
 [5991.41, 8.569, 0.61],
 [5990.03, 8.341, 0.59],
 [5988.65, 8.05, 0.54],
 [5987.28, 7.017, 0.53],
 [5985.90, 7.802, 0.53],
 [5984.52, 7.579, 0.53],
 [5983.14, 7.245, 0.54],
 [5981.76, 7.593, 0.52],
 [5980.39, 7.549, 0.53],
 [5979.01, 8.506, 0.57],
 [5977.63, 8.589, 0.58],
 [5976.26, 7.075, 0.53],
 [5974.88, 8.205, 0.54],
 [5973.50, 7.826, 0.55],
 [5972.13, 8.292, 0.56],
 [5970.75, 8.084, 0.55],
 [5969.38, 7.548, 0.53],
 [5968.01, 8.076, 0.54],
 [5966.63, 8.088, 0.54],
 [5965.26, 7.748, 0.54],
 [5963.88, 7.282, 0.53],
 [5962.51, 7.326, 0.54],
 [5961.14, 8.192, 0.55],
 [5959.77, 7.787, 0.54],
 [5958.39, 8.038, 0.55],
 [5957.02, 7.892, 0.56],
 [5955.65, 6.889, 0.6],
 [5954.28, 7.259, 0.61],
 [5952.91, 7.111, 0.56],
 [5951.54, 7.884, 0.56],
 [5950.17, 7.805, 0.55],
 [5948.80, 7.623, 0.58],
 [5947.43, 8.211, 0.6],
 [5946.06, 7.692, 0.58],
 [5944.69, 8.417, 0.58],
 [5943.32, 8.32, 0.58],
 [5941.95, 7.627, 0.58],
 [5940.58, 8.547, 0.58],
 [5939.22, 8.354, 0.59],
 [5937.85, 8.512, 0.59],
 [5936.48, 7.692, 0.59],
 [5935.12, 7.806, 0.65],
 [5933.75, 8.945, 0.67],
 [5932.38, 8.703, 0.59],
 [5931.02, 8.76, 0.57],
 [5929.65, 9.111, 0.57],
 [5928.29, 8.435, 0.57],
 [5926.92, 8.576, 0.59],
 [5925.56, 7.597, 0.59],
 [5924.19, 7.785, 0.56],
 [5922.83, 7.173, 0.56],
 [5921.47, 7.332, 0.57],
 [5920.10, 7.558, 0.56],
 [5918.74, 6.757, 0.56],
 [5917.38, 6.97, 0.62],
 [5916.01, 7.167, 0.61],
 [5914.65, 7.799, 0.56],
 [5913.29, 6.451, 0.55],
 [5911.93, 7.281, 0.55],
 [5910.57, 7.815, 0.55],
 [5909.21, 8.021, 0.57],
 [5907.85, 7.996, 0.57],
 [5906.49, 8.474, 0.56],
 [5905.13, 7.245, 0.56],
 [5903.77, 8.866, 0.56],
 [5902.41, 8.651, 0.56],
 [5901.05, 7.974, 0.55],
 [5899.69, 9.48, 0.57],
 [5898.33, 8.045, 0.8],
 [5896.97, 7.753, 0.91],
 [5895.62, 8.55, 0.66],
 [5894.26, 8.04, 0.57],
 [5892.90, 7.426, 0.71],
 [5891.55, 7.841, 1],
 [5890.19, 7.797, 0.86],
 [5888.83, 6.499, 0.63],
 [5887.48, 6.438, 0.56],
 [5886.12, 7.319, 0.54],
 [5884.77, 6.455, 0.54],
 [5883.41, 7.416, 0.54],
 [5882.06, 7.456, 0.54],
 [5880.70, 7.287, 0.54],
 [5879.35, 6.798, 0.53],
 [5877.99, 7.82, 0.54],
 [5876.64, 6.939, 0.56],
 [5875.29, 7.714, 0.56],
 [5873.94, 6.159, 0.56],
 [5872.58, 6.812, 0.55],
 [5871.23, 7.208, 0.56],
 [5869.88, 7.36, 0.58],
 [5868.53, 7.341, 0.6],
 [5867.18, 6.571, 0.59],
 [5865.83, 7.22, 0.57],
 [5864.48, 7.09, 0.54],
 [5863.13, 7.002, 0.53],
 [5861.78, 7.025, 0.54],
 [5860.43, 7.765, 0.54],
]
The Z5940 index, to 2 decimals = 0.59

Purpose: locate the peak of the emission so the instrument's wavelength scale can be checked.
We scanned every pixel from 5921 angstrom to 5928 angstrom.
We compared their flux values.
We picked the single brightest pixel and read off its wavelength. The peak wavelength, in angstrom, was 5926.92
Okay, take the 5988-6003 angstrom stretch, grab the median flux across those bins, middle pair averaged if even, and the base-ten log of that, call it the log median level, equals 0.927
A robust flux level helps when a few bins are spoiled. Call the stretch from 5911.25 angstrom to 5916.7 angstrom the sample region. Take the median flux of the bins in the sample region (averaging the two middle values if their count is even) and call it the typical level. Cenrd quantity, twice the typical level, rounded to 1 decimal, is 14.4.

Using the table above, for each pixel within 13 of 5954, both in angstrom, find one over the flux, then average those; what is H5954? 0.129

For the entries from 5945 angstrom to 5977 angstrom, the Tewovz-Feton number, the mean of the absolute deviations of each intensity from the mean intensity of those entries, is 0.33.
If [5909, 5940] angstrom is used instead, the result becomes 0.59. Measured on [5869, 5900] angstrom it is 0.55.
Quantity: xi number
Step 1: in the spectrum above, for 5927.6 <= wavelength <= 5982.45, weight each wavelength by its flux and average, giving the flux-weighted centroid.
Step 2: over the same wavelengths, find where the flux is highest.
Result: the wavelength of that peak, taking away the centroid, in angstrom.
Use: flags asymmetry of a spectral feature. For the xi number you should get -24.9 angstrom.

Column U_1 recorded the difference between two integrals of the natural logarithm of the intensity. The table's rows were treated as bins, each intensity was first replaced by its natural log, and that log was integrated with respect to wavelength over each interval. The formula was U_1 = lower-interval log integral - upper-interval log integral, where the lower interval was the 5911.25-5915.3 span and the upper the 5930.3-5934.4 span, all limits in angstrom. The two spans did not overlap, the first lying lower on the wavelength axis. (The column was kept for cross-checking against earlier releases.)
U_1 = -0.9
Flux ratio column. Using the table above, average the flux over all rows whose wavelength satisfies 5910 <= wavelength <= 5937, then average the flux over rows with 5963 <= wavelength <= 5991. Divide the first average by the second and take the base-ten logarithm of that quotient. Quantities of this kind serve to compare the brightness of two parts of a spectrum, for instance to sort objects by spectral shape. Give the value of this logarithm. -0.002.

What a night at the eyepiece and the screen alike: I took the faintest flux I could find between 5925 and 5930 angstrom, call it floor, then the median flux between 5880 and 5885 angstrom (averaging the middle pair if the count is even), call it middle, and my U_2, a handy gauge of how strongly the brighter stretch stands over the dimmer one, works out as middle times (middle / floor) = 7.1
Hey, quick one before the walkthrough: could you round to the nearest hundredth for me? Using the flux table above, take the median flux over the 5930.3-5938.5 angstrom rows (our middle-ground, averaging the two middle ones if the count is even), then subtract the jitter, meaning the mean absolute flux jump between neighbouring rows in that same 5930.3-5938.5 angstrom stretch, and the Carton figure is 8.13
